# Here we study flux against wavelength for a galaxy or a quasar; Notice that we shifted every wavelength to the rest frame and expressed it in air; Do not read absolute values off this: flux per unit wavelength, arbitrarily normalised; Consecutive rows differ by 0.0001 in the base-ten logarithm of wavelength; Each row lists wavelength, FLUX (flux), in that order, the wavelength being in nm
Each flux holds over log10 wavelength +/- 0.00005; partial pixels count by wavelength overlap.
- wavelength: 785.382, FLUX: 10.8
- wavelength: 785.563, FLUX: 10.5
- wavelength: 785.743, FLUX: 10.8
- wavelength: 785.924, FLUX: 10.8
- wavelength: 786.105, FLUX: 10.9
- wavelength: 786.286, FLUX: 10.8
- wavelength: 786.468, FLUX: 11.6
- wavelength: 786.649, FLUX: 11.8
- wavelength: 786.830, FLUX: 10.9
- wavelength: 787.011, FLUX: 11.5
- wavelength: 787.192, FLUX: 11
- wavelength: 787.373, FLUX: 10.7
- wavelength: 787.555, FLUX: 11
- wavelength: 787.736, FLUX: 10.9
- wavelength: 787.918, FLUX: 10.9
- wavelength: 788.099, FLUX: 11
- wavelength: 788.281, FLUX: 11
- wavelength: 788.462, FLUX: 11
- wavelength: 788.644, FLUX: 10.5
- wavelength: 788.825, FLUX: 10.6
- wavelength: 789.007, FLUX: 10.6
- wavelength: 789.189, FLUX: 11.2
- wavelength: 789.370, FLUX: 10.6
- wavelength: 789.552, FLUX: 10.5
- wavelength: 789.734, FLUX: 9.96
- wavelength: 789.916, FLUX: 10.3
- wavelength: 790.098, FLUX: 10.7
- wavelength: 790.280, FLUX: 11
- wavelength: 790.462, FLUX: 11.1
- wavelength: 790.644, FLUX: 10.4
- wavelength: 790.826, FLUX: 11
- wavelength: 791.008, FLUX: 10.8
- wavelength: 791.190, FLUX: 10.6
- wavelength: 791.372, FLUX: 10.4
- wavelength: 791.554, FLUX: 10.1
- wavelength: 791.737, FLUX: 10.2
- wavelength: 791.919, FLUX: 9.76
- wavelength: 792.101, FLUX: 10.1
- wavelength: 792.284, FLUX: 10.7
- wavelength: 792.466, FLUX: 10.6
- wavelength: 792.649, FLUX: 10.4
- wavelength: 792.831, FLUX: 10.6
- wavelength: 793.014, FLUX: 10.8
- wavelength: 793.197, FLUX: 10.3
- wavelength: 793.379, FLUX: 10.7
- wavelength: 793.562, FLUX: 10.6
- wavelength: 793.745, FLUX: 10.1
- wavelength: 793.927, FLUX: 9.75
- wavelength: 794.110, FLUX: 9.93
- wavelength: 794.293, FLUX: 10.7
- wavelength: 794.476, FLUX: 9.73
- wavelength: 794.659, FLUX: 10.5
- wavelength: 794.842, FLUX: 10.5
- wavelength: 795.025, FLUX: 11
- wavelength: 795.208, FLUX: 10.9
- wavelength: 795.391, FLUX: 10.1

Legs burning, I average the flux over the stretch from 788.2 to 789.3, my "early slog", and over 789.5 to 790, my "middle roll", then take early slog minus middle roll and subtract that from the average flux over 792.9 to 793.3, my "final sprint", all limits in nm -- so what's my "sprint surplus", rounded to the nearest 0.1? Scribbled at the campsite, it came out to 10.0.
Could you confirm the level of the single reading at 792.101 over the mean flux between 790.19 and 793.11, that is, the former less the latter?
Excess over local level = -0.4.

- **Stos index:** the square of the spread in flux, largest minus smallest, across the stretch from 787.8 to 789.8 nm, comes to 1.54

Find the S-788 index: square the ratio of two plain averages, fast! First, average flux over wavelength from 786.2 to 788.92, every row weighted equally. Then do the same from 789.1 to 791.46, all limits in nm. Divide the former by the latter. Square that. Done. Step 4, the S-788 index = 1.07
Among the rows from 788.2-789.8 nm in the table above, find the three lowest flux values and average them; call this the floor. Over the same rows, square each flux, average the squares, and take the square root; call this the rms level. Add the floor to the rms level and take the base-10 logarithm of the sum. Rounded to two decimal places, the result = 1.32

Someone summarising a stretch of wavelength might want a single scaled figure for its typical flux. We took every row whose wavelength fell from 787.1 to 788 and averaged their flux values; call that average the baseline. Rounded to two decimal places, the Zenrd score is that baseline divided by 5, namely 2.18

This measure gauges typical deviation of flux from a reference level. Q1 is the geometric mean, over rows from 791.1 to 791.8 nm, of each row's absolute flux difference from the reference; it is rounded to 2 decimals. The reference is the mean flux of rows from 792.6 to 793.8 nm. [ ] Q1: 0.19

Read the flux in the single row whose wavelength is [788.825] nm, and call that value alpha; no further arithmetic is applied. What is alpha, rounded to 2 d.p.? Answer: 10.60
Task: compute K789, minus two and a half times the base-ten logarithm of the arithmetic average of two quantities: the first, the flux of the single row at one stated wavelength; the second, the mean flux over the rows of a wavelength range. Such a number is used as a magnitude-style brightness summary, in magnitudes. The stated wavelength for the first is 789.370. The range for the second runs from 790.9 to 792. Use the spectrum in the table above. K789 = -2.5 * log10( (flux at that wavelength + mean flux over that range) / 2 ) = -2.55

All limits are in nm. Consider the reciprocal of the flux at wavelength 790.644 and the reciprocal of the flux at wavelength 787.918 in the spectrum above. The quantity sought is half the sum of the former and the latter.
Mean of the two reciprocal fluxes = 0.0939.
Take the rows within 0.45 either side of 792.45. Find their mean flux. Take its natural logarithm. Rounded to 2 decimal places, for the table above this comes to 2.35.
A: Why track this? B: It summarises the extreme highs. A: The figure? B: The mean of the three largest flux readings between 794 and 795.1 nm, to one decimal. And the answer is 10.7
